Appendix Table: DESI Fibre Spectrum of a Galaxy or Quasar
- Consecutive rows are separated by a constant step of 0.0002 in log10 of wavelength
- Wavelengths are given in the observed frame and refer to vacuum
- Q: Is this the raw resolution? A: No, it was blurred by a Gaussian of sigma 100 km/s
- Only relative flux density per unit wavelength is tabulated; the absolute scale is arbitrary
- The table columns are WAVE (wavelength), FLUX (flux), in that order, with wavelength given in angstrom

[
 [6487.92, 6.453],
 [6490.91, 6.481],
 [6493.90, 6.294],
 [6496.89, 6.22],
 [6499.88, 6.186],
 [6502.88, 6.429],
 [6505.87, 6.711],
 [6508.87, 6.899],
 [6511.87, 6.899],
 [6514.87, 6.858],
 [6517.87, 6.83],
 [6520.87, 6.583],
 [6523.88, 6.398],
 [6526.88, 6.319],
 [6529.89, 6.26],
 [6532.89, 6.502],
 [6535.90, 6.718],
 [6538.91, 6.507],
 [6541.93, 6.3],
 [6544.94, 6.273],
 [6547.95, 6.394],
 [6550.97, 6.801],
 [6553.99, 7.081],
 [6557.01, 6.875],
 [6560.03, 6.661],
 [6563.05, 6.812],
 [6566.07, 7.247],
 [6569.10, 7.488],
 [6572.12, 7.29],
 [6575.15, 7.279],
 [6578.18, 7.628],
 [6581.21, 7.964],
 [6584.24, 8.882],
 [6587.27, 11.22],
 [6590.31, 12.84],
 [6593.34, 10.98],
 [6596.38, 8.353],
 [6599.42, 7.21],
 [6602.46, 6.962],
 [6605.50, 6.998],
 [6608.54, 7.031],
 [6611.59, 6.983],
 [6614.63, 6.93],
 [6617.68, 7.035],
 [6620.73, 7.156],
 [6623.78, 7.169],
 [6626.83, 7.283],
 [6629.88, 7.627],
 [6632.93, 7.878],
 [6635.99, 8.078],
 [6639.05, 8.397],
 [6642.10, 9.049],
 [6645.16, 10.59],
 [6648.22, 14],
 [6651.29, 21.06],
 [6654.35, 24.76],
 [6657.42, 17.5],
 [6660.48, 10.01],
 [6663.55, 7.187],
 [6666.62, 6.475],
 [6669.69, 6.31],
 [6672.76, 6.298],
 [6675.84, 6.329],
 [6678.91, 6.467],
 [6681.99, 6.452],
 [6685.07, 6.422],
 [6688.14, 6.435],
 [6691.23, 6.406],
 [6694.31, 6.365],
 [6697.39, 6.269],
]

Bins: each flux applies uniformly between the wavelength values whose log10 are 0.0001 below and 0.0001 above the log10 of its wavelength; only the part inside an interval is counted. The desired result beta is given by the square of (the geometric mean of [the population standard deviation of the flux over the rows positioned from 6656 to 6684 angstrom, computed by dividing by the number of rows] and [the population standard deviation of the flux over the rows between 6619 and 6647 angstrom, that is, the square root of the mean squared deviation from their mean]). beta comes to 3.67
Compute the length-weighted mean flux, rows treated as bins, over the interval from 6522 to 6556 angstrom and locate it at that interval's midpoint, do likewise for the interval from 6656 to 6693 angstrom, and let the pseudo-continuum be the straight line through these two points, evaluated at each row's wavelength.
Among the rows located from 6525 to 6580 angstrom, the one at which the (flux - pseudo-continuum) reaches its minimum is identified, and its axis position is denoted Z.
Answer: 6544.94 angstrom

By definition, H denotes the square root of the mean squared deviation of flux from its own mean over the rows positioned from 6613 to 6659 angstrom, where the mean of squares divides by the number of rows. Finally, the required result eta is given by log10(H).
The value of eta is 0.7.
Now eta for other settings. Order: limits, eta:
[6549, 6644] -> 0.1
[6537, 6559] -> -0.5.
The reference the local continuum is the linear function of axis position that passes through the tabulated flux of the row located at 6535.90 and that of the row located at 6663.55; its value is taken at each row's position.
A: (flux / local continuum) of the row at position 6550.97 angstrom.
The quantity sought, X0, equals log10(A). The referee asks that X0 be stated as 0.00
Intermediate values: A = 1.00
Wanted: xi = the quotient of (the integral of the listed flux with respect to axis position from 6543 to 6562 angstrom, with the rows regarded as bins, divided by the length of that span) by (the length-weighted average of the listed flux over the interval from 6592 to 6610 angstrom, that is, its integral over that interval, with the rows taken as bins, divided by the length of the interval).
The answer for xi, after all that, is 0.85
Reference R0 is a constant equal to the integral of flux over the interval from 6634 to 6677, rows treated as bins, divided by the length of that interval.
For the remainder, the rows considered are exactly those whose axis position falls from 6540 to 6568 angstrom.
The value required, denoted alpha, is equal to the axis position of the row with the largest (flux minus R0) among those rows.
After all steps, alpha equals 6566.07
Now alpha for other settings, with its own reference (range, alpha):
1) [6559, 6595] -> 6590.31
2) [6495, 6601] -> 6590.31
